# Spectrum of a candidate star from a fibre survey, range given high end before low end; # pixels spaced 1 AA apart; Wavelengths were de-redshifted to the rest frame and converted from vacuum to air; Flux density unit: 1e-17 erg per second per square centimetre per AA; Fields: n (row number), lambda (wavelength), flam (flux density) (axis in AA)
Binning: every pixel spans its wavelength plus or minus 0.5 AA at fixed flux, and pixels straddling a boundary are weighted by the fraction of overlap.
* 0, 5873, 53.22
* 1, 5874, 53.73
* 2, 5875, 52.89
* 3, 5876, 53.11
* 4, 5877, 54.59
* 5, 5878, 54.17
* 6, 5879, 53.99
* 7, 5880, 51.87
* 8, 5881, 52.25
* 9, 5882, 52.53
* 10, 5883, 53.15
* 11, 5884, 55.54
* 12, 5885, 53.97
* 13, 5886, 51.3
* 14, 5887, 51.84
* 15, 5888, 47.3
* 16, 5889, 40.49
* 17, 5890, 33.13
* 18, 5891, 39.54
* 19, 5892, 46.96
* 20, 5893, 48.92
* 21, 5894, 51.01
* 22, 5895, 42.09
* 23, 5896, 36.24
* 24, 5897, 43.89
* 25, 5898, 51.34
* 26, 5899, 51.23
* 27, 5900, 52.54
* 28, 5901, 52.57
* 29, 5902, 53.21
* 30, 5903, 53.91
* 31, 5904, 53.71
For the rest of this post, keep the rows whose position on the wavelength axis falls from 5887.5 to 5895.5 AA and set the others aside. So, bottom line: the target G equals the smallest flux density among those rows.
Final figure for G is 33.13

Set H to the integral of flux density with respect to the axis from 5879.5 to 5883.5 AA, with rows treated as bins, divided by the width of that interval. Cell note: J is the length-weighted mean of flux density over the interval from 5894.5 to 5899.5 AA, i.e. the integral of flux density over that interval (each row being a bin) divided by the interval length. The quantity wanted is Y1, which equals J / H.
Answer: 0.86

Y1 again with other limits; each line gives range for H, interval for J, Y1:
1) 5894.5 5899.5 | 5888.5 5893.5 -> 0.93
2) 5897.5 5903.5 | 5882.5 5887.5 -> 1.01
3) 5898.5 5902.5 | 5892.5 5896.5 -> 0.85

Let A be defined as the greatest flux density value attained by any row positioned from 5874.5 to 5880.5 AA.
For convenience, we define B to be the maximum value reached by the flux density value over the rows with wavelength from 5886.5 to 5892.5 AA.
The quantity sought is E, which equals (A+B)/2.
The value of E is 53.2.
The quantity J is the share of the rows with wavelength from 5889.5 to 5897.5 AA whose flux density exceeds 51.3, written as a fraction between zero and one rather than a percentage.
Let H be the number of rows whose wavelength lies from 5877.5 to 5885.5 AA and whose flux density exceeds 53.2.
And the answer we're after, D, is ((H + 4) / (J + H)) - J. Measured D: 2.0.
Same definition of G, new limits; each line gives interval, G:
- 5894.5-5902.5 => 36.24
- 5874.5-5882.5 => 51.87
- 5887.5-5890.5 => 33.13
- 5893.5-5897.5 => 36.24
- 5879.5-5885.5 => 51.87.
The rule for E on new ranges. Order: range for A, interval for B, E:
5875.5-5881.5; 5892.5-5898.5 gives 53.0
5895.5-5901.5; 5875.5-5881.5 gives 53.6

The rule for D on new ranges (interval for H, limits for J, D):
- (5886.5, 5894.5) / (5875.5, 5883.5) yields 3.0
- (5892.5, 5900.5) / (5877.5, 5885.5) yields 3.0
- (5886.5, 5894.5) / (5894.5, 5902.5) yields 7.5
